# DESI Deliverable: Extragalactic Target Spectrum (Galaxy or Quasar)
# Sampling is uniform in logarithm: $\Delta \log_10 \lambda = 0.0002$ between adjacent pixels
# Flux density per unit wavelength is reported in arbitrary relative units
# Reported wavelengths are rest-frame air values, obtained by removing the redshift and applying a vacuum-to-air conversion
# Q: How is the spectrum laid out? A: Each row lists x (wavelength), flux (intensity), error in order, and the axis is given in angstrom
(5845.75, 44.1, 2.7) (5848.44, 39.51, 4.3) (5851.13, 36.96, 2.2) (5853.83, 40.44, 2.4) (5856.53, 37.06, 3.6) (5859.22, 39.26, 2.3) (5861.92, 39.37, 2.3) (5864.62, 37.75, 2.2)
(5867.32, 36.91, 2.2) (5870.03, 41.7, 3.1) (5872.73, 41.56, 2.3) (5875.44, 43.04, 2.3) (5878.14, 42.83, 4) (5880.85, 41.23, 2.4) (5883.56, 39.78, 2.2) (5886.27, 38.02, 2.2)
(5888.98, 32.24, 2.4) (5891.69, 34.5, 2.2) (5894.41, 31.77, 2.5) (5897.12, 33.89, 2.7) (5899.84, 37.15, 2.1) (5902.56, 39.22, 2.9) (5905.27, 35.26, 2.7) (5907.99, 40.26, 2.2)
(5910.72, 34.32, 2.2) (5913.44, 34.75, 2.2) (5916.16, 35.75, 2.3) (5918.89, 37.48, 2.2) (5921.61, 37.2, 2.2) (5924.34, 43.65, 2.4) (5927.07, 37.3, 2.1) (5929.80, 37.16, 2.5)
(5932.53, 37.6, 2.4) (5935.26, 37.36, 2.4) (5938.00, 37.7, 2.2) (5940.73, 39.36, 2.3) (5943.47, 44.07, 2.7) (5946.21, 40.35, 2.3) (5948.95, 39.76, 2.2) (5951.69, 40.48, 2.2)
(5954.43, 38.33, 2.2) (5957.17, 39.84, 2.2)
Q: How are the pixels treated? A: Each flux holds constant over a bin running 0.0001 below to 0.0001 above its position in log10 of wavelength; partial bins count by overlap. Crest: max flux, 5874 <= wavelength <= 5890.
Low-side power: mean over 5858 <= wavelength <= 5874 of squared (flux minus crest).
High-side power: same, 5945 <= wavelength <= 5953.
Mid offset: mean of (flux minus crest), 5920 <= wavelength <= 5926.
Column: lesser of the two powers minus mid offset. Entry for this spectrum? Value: 11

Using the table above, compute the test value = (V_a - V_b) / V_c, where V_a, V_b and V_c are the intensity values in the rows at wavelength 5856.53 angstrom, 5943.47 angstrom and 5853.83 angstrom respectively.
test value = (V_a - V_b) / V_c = -0.17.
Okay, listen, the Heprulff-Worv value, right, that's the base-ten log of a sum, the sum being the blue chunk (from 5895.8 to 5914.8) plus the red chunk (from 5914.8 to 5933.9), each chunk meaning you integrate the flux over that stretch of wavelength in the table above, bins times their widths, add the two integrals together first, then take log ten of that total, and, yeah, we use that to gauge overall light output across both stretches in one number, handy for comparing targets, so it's 3.15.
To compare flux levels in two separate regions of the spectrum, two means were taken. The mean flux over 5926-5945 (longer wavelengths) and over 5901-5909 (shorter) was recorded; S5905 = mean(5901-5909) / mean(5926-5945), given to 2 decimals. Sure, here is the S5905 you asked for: 0.99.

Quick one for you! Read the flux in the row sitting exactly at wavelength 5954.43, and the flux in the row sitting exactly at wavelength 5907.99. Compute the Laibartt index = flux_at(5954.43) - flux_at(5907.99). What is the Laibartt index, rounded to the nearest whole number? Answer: -2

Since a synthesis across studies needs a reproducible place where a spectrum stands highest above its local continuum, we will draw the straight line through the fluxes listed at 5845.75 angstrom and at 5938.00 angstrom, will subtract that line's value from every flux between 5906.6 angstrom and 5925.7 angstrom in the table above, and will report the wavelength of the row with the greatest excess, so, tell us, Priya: 5924.34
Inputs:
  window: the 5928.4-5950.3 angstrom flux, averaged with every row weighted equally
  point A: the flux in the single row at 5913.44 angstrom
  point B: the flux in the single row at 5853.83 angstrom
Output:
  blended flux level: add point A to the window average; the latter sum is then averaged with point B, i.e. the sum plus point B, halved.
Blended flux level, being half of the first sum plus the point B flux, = 57.2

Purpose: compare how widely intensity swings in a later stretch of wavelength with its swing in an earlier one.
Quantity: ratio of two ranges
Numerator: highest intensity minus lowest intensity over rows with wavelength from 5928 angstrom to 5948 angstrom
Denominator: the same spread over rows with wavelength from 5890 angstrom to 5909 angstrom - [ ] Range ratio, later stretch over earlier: 0.81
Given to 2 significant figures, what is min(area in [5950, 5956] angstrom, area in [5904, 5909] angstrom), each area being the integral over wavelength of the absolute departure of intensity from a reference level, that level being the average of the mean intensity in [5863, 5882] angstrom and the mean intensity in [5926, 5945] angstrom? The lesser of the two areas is 5.9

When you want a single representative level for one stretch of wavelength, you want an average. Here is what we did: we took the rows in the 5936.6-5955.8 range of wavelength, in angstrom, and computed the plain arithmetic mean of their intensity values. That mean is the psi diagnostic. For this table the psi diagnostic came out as 40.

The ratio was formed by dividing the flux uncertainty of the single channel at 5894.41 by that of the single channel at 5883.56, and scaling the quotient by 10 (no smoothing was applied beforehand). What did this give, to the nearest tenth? 11.4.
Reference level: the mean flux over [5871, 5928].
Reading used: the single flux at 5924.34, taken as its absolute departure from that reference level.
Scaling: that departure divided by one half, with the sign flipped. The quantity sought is -11.9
